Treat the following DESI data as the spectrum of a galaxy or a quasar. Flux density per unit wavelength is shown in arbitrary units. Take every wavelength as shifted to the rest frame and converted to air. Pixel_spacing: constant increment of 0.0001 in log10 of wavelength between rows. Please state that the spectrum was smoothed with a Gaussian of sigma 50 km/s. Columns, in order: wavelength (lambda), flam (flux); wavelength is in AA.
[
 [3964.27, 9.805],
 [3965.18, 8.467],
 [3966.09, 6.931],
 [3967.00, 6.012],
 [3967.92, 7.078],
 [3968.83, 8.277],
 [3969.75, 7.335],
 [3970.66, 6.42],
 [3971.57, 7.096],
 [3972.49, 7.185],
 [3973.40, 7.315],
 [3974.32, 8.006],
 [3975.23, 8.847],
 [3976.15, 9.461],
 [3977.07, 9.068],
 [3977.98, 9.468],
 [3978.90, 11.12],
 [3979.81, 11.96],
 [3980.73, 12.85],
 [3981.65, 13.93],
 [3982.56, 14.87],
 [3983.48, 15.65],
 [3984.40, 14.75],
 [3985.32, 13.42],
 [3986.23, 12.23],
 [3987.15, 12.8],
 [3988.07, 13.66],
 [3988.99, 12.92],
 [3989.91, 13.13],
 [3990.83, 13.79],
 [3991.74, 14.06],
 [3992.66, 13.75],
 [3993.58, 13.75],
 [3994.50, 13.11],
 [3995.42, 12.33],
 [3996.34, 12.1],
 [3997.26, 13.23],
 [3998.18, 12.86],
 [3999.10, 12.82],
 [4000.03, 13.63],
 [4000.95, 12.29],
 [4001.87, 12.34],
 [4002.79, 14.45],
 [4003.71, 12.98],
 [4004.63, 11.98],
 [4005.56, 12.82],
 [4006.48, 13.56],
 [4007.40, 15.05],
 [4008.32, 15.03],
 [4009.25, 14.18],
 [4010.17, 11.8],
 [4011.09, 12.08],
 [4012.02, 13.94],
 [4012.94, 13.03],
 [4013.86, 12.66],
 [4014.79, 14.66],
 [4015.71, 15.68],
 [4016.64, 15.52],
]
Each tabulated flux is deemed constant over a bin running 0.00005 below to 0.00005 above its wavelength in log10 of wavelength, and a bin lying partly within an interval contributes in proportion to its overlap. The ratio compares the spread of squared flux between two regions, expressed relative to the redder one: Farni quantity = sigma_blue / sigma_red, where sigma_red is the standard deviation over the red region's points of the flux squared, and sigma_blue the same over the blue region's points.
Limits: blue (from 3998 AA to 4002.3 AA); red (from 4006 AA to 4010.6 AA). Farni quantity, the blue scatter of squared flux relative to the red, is 0.39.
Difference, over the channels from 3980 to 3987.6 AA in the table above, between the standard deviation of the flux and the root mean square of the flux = -12.7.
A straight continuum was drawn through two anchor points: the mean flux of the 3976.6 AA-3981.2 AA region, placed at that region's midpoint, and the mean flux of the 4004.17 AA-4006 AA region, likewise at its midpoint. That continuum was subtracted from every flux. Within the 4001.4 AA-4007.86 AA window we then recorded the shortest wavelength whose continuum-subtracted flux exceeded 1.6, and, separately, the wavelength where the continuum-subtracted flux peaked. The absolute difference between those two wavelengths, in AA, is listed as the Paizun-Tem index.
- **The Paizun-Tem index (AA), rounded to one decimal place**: 4.6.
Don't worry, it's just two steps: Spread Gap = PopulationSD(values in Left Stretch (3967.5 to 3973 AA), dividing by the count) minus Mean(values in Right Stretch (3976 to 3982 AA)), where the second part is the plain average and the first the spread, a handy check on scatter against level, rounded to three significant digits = -10.6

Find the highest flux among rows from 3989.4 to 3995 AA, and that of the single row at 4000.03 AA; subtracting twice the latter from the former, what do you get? -13.2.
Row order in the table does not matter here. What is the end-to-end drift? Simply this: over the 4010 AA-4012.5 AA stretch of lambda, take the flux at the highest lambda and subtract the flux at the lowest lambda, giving 2.1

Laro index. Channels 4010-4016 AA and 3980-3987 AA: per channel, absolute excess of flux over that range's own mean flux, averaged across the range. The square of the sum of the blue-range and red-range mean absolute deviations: 4.5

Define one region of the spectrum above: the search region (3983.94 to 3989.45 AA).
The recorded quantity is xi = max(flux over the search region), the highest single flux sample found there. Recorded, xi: 14.75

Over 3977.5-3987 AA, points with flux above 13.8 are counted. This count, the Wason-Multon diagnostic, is 4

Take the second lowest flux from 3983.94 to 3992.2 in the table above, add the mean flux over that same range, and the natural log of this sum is 3.27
